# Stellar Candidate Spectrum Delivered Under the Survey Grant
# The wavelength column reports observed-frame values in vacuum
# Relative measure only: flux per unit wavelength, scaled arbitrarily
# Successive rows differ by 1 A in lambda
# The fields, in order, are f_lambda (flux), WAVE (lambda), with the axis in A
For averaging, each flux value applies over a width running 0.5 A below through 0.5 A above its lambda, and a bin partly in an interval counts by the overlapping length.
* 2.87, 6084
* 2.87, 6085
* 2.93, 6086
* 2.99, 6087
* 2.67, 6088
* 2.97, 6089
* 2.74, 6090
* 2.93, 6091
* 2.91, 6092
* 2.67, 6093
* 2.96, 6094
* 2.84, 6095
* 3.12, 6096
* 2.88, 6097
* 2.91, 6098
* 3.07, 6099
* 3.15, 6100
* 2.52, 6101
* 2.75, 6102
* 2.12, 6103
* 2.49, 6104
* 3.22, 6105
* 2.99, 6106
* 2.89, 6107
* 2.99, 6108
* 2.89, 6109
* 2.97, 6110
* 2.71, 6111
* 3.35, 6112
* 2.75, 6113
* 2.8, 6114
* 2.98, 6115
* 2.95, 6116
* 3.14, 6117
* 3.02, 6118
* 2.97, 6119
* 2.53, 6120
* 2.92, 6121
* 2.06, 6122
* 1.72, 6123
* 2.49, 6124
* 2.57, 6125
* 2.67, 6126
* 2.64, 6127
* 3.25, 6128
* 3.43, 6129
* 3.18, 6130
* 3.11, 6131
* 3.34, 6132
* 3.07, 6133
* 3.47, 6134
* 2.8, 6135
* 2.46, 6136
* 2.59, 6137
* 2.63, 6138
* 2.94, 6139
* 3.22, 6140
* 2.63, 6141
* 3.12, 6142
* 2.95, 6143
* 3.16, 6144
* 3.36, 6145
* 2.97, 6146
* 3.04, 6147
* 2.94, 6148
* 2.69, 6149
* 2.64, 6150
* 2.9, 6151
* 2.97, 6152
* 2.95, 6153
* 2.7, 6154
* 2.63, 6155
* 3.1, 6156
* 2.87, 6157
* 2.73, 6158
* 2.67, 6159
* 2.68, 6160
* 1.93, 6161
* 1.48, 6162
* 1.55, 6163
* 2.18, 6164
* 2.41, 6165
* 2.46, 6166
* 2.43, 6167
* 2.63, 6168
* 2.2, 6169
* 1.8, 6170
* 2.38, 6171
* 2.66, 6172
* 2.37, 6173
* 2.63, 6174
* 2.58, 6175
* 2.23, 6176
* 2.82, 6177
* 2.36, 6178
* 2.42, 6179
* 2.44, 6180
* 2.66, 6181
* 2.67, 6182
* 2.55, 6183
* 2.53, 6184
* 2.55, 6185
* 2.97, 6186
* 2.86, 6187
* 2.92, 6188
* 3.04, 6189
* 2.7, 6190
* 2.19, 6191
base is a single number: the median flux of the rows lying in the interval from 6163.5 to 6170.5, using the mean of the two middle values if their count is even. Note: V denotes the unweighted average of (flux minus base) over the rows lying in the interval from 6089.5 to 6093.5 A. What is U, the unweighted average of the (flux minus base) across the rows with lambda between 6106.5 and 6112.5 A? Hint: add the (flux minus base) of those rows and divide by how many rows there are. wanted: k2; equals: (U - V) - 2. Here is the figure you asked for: -1.85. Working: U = 0.56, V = 0.40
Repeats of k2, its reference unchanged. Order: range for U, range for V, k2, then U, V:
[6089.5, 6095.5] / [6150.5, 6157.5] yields -2.03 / 0.43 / 0.46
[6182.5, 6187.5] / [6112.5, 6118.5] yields -2.25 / 0.28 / 0.53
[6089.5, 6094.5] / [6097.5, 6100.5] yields -2.20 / 0.43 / 0.63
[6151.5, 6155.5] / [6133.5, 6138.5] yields -1.98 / 0.40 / 0.38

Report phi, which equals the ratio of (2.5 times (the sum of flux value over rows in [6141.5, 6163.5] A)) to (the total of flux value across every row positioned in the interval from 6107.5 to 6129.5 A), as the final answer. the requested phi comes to 2.43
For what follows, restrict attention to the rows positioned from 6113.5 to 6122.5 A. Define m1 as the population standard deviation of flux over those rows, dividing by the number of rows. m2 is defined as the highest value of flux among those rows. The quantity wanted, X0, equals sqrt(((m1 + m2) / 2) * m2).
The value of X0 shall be 2.33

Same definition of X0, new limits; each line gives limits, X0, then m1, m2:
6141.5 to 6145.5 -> 2.43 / 0.15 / 3.36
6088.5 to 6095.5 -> 2.14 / 0.11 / 2.97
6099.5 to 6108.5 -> 2.39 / 0.34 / 3.22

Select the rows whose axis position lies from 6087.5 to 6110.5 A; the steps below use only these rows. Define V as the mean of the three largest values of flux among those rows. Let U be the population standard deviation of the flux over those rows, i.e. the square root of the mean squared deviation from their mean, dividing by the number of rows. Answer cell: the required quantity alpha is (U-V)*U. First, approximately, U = 0.238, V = 3.16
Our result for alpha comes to -0.7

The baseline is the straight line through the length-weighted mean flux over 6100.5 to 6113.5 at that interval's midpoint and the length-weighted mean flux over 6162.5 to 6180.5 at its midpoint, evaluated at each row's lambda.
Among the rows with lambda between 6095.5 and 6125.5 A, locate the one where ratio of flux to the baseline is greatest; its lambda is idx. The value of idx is 6112 A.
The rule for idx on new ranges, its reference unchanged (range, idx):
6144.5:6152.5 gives 6145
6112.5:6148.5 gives 6134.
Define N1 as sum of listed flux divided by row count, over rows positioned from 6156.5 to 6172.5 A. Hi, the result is 2.32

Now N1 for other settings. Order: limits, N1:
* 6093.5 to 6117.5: 2.89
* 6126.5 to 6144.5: 3.00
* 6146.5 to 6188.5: 2.55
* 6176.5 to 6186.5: 2.60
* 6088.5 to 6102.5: 2.89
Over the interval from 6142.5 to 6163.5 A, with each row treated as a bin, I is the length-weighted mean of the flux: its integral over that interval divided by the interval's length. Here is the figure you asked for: 2.71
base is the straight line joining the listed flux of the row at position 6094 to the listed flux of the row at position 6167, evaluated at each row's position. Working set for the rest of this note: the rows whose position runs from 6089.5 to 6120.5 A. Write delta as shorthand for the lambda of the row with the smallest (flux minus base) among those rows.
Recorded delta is 6103 A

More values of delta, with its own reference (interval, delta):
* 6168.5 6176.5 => 6170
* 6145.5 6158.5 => 6150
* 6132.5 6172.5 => 6162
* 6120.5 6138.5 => 6123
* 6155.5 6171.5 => 6162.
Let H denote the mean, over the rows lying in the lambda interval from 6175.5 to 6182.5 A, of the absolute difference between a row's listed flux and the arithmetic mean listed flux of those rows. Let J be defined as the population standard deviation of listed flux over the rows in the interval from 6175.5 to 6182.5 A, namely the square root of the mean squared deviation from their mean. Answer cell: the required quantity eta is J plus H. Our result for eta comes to 0.37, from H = 0.17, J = 0.19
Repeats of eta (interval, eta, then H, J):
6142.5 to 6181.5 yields 0.72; 0.31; 0.41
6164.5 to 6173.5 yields 0.41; 0.17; 0.24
